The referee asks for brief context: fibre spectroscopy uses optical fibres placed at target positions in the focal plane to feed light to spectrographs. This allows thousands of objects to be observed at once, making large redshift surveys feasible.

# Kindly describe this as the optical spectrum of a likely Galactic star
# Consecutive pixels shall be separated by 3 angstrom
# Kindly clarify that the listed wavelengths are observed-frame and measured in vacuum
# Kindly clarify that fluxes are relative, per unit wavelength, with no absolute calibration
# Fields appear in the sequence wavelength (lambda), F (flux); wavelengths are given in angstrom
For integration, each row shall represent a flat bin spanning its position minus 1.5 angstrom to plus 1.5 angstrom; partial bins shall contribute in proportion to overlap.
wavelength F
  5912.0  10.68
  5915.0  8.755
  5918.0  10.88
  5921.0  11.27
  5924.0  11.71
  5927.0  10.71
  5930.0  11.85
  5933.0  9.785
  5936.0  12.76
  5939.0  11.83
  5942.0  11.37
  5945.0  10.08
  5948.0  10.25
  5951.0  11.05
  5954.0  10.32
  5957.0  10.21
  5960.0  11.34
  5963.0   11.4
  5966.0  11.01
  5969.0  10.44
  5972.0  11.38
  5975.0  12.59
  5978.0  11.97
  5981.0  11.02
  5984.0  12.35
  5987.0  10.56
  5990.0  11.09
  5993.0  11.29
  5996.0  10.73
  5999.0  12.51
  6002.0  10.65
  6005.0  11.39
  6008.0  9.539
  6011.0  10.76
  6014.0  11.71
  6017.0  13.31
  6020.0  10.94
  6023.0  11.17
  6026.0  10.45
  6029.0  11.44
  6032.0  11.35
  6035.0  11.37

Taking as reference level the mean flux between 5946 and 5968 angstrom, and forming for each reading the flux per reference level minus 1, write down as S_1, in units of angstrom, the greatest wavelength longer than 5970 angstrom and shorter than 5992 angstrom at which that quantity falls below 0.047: 5990.0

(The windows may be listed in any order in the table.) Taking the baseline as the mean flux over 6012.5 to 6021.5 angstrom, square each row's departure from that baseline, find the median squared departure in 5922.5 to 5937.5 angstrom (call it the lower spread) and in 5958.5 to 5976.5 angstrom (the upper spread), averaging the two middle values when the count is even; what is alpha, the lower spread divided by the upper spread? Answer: 1.5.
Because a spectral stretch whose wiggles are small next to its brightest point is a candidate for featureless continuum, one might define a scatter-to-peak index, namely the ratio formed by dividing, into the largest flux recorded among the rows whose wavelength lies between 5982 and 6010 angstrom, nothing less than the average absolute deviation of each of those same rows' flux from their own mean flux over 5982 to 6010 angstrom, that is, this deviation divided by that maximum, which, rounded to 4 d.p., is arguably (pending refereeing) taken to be 0.0541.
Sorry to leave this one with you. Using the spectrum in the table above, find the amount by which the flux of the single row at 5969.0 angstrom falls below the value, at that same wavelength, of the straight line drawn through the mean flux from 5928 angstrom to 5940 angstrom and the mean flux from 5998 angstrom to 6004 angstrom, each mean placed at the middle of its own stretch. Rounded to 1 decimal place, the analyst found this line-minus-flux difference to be 1.1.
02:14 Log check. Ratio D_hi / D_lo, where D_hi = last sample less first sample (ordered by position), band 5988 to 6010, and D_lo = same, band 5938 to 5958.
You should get 1.0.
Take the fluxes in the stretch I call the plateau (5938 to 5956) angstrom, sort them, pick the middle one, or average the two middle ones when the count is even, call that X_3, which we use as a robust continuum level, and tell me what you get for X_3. 10.7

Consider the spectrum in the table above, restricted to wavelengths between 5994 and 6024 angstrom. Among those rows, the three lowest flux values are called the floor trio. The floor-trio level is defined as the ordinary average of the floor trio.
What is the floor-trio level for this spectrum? 10.3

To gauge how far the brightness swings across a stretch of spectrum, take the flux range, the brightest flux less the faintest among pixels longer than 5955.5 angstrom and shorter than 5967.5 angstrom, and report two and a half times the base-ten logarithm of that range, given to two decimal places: 0.19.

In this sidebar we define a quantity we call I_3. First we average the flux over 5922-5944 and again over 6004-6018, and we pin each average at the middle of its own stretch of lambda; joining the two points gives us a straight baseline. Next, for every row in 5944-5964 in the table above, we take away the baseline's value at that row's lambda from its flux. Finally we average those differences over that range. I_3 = -0.7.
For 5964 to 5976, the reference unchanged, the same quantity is 0.0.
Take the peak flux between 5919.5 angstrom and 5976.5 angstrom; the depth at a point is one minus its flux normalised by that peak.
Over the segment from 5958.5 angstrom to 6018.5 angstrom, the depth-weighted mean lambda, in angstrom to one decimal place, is 5988.0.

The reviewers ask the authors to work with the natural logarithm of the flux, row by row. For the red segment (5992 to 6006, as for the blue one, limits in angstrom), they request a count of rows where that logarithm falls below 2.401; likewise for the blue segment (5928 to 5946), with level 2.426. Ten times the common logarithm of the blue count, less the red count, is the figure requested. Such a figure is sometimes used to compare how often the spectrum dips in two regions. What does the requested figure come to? 1.0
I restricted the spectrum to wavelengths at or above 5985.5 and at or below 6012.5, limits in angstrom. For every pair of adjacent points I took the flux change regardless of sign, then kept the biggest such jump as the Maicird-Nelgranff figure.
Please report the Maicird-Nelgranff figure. 1.9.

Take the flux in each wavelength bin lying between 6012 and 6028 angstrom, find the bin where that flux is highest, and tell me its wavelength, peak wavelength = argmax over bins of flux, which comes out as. 6017.0 angstrom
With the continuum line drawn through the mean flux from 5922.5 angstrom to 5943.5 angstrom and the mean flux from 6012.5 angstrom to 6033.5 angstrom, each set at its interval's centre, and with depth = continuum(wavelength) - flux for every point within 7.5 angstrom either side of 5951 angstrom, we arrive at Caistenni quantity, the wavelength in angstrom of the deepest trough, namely 5945.0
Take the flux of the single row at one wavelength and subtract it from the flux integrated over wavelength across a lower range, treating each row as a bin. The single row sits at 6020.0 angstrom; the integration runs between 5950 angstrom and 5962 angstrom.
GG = 118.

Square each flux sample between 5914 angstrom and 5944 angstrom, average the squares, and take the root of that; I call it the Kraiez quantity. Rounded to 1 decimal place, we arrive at 11.1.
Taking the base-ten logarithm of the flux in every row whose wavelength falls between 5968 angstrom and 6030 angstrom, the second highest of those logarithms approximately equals 1.10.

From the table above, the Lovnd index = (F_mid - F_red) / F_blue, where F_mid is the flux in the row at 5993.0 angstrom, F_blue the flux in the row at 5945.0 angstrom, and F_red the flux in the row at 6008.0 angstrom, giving 0.17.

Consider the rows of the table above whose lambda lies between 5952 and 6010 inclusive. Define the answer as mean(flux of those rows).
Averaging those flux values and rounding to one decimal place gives 11.1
